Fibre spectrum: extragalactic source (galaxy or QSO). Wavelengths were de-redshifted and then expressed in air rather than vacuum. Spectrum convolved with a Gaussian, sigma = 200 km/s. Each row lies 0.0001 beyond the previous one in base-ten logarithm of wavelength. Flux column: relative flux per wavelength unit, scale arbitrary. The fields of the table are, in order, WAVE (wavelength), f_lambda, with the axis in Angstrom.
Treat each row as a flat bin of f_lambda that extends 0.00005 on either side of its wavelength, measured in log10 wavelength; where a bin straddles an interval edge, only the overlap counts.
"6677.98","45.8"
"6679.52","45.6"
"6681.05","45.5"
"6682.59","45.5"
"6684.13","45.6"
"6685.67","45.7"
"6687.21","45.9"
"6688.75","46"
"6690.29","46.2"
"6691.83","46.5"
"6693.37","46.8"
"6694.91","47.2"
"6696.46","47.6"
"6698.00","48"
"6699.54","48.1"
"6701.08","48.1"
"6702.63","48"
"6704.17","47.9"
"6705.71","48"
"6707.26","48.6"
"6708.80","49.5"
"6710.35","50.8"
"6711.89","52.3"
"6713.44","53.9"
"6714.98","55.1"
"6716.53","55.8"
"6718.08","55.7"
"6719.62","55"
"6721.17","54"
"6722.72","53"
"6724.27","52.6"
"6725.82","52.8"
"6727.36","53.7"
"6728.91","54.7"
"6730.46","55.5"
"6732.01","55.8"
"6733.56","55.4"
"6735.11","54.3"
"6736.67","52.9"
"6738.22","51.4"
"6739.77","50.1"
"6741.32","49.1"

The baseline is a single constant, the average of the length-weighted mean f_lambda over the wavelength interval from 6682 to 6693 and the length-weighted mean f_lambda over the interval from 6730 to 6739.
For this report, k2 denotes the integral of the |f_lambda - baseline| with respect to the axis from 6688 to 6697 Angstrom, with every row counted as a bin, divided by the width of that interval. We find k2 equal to 3.3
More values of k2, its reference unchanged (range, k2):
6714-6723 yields 4.8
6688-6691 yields 3.9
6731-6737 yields 4.7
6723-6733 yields 4.1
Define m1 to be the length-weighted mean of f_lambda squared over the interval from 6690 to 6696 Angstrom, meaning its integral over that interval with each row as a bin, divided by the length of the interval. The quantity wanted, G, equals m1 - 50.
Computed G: 2135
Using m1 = 2185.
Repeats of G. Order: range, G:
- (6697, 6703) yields 2258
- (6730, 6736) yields 2993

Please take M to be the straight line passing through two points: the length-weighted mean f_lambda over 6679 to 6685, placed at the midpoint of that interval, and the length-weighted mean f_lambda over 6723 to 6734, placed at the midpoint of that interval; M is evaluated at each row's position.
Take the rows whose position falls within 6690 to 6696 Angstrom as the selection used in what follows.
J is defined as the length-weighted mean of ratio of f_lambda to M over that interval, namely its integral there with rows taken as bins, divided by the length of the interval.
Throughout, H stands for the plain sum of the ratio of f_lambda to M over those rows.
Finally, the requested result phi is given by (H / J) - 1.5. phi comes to 2.50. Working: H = 3.92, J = 0.98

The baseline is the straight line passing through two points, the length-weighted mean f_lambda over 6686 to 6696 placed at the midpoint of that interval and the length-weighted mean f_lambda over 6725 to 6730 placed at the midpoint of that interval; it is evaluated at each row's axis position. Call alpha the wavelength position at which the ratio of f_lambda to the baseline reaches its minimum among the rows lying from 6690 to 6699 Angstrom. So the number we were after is 6693.37 Angstrom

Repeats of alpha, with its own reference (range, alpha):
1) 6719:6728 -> 6725.82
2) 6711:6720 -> 6711.89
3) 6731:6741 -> 6739.77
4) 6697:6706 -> 6705.71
